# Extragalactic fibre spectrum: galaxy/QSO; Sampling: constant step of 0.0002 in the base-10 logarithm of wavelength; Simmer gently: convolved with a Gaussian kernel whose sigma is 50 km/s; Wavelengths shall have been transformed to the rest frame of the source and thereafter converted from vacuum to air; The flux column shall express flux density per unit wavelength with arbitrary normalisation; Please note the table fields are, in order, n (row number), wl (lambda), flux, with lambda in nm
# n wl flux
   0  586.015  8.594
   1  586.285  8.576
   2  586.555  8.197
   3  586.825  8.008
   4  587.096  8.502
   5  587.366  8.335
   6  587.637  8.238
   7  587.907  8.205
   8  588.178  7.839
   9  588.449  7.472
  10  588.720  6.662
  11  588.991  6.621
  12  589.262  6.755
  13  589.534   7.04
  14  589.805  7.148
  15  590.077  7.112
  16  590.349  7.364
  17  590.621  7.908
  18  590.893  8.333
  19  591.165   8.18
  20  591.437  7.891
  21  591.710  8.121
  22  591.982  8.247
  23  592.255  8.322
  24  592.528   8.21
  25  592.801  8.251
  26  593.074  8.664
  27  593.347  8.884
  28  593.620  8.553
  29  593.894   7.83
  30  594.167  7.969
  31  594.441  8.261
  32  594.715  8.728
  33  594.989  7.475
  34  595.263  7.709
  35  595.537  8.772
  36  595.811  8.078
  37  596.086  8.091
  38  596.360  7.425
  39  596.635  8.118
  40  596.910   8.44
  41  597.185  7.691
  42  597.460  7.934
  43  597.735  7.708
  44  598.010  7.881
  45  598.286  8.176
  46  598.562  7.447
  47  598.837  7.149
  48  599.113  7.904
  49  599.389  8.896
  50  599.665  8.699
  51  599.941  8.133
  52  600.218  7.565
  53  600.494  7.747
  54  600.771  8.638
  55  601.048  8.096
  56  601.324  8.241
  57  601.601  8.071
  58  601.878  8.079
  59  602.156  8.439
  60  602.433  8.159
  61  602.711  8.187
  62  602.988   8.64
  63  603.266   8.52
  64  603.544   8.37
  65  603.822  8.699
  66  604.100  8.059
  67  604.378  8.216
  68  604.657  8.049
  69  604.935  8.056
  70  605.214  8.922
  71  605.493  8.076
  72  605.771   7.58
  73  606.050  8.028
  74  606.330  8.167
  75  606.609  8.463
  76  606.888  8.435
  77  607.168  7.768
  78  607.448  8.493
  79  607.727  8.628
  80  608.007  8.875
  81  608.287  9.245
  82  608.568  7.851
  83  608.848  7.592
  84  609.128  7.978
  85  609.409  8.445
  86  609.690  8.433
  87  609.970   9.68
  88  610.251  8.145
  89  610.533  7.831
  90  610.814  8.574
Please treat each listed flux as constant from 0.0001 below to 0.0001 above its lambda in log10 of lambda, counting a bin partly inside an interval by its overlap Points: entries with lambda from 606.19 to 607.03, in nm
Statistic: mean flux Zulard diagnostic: 8.35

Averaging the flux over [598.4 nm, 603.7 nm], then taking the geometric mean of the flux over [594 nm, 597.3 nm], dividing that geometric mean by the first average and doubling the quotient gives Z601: 1.97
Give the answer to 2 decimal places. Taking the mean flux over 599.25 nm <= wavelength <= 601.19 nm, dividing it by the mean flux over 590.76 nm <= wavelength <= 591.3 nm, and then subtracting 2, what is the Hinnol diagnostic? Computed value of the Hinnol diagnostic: -1.00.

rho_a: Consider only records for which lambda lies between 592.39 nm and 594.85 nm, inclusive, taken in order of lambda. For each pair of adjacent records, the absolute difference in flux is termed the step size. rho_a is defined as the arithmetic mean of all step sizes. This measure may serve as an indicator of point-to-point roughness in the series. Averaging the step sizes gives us 0.328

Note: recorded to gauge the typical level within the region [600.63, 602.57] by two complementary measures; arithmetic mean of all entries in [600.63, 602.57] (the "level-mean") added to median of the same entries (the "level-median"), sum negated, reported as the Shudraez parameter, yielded -16.4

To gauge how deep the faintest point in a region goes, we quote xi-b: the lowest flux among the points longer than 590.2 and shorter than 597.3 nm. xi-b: 7.364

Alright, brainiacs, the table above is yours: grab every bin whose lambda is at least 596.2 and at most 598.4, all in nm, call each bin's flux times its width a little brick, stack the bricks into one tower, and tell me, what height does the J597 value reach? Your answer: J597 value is 17.4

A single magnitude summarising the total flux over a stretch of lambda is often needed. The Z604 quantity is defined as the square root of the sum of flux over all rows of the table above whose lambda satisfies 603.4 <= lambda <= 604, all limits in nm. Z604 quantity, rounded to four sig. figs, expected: 4.131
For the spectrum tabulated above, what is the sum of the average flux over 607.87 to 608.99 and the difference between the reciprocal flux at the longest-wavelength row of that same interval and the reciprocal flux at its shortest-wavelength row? 8.4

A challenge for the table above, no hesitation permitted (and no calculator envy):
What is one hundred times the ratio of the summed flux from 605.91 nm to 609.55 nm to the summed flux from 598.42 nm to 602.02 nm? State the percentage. 103.2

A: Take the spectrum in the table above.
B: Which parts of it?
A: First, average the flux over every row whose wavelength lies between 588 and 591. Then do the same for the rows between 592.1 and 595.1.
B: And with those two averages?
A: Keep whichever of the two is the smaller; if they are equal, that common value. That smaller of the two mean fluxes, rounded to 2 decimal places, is 7.30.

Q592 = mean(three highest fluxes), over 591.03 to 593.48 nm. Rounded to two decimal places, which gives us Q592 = 8.62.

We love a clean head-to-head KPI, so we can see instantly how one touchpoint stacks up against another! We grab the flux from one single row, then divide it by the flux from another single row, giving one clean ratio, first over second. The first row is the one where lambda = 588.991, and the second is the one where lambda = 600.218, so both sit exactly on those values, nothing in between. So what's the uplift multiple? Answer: 0.88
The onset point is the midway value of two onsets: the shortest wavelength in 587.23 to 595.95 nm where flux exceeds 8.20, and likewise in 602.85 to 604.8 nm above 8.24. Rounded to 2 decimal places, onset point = 595.18 nm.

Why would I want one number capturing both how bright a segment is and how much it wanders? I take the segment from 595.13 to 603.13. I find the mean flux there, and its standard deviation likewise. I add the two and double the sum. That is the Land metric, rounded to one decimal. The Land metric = 17.0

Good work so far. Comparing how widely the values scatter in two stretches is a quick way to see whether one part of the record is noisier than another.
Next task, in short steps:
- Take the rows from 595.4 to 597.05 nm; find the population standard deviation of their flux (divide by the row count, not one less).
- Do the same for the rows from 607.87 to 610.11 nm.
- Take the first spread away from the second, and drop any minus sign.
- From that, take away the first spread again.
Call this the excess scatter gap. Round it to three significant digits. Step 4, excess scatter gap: -0.147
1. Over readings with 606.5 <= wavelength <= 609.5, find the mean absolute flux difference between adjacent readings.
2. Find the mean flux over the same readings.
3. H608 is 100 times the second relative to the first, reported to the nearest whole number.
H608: 1783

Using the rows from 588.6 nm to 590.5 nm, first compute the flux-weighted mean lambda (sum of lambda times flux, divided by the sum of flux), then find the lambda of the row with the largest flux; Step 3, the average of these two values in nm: 589.95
